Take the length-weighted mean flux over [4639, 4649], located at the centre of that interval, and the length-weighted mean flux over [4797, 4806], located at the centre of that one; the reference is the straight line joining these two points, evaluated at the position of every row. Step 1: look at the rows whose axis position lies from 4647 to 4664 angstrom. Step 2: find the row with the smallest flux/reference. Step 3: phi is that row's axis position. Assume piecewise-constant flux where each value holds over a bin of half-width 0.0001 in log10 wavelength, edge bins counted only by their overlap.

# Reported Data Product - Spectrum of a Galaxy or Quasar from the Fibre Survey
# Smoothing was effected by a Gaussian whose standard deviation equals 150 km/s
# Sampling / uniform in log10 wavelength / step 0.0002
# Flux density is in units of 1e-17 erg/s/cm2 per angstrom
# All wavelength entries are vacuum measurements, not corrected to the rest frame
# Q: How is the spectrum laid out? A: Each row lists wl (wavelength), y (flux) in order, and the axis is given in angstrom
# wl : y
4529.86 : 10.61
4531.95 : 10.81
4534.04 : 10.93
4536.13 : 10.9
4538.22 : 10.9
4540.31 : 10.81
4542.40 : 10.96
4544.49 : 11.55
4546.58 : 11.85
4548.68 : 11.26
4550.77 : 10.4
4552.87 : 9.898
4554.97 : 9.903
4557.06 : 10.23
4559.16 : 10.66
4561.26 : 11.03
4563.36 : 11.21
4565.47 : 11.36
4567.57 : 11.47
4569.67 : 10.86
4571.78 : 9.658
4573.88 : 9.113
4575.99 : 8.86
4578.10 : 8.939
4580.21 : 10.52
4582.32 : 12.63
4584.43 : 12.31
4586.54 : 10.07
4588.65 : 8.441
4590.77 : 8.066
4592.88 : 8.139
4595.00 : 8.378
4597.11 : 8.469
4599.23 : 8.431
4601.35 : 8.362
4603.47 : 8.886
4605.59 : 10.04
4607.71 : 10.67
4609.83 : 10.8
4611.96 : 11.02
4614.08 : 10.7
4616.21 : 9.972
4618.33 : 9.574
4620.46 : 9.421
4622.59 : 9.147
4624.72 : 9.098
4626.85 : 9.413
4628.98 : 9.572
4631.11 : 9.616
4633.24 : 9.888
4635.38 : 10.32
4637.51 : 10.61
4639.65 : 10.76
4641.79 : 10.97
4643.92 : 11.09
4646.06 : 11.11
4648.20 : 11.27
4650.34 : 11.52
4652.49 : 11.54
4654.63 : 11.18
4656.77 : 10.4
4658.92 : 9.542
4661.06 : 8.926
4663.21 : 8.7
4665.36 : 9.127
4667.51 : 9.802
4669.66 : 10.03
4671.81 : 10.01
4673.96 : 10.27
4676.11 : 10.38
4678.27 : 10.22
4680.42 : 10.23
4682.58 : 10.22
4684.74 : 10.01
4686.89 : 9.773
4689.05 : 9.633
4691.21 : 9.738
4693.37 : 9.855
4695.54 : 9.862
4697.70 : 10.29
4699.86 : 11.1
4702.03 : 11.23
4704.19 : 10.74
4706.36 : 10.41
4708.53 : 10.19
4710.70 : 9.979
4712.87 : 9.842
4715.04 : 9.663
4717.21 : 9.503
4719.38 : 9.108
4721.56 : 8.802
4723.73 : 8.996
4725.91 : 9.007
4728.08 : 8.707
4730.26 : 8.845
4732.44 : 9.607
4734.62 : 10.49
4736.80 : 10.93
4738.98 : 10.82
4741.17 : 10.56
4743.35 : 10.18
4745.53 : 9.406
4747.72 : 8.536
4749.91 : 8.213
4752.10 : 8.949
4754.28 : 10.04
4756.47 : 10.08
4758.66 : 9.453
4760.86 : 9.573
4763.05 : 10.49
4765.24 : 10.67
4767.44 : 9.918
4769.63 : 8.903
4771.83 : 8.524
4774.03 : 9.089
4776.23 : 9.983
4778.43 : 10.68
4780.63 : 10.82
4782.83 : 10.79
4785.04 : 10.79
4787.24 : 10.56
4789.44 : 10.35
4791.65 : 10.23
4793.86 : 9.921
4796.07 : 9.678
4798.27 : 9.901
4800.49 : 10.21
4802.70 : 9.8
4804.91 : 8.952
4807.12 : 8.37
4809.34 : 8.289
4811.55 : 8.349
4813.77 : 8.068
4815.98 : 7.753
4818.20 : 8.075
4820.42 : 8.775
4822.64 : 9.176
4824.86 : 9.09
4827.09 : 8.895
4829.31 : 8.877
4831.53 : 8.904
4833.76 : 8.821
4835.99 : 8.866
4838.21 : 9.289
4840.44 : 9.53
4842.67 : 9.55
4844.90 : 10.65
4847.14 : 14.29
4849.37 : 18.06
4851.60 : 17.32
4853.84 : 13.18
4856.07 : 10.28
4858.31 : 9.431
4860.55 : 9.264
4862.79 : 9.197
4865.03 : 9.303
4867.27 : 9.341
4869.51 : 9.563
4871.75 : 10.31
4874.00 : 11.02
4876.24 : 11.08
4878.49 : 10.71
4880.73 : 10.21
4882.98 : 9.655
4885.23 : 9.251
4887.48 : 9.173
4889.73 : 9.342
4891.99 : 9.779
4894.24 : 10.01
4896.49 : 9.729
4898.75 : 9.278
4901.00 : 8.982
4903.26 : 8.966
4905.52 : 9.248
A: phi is 4663.21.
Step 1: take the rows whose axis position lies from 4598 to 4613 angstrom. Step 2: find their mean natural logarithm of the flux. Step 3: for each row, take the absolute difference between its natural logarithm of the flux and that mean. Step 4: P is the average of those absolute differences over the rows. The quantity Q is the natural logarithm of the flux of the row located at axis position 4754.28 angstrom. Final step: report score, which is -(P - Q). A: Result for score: 2.20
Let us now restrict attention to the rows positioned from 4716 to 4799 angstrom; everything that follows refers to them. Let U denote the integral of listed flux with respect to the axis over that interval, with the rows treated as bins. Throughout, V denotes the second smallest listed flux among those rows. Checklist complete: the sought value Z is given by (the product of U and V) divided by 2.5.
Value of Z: 2764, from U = 811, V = 8.524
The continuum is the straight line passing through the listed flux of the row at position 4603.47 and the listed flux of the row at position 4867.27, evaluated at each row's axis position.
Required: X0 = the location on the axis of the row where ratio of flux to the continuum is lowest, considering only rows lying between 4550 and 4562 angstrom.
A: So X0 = 4552.87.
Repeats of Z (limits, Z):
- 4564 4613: 1565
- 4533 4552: 908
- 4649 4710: 2217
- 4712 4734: 715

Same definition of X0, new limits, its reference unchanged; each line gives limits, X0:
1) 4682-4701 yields 4689.05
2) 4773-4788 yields 4774.03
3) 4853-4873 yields 4862.79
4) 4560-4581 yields 4575.99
